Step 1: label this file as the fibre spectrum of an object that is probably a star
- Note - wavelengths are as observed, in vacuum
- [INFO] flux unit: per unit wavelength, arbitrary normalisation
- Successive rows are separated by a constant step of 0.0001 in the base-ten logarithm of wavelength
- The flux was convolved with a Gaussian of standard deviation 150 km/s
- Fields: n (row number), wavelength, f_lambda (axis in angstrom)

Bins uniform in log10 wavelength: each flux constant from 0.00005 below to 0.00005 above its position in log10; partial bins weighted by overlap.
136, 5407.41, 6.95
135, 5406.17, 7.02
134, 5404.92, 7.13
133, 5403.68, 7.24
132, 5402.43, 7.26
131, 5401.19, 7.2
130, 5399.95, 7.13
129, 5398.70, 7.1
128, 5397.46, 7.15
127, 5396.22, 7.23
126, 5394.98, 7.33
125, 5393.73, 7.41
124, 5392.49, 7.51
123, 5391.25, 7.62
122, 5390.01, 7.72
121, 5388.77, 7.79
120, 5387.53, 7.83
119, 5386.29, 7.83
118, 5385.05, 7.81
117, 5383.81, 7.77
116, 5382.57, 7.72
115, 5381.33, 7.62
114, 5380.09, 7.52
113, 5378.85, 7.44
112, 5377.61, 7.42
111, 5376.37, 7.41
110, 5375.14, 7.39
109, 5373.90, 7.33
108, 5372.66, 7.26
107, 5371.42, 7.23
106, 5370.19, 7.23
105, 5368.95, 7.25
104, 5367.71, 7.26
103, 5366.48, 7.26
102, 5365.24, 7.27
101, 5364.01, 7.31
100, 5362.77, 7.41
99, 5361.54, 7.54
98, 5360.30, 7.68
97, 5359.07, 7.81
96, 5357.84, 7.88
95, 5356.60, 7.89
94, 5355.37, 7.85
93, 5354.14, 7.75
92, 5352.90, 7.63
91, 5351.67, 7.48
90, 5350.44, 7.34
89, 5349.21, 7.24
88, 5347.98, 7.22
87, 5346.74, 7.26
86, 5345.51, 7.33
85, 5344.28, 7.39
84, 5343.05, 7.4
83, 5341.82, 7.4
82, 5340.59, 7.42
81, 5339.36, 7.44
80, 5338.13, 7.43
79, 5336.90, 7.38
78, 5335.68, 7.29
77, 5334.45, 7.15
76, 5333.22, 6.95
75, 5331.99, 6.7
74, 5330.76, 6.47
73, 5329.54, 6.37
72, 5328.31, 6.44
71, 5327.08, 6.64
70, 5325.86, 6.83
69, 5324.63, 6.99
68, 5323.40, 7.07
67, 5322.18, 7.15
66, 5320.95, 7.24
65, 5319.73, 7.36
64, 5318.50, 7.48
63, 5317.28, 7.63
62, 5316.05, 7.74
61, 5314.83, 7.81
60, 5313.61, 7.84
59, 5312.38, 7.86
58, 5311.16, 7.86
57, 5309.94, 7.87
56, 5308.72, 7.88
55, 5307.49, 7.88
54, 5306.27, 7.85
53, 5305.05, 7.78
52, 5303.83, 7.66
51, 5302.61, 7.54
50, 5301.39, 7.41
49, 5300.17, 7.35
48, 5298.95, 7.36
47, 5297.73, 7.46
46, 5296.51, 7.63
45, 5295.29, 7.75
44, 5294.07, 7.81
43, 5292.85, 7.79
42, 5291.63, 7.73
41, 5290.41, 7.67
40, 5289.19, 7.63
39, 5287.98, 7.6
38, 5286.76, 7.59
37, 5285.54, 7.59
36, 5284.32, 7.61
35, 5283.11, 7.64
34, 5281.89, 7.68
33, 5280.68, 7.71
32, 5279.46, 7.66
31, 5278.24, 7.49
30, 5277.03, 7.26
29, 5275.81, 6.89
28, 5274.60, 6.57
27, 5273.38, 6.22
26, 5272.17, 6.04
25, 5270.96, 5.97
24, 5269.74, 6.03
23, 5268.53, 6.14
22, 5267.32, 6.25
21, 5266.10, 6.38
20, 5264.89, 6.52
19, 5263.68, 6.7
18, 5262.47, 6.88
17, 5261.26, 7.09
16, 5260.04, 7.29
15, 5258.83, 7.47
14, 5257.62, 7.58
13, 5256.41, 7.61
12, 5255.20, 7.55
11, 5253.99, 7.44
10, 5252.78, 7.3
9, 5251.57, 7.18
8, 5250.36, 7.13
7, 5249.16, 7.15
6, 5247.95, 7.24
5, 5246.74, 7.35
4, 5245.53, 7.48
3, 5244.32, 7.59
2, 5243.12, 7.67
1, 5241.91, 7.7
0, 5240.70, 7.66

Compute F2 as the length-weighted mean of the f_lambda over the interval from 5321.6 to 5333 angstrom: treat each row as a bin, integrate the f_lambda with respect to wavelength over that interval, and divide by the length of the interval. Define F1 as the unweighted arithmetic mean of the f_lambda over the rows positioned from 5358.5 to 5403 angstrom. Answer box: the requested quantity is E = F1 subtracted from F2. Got -0.70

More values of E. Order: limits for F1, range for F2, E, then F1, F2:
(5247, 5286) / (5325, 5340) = -0.11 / 7.04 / 6.9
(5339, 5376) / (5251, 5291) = -0.34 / 7.44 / 7.1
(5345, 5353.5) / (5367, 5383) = 0.03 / 7.36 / 7.4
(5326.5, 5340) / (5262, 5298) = 0.20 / 6.93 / 7.1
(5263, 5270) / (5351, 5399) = 1.18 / 6.34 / 7.5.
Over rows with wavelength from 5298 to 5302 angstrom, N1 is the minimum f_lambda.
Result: 7.35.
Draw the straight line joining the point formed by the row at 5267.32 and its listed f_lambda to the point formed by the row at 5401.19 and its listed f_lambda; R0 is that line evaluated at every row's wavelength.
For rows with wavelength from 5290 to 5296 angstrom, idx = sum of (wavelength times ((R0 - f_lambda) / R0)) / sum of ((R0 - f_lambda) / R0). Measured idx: 5292.9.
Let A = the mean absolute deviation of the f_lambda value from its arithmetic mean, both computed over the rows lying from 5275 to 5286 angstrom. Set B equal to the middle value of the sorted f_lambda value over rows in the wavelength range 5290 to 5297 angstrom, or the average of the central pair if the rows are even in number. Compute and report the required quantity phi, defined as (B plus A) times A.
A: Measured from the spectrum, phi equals 1.5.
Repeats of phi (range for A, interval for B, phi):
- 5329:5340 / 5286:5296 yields 2.8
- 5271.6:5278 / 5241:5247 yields 3.1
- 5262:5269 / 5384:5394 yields 1.8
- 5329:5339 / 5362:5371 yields 2.6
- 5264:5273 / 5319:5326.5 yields 1.2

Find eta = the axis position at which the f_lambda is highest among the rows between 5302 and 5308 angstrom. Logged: 5307.49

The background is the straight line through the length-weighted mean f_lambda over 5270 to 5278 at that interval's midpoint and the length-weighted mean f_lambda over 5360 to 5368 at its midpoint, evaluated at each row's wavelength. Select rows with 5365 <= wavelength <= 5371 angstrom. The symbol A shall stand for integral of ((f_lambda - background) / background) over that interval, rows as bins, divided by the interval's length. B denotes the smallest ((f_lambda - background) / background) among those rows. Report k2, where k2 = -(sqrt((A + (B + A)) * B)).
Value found -0.046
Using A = -0.02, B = -0.03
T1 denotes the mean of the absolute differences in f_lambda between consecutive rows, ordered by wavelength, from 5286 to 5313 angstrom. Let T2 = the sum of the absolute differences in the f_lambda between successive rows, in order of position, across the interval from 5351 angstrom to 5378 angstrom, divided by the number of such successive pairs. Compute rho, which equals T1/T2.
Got 0.98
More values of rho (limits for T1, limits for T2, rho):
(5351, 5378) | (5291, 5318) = 0.95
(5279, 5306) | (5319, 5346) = 0.59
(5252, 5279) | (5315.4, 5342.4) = 1.40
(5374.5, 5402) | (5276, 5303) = 0.88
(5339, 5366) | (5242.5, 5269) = 0.61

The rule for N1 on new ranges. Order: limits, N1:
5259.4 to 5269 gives 6.14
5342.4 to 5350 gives 7.22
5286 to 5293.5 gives 7.59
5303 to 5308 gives 7.66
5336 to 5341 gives 7.38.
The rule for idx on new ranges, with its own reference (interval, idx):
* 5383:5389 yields 5386.3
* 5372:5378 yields 5375.4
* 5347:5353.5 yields 5350.9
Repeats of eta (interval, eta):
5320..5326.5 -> 5320.95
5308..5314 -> 5308.72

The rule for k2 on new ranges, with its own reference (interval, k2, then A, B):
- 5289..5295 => -0.257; 0.16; 0.14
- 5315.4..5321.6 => -0.087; 0.08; 0.04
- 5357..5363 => -0.022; 0.05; 0.01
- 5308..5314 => -0.240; 0.14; 0.14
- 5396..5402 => -0.134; -0.07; -0.08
